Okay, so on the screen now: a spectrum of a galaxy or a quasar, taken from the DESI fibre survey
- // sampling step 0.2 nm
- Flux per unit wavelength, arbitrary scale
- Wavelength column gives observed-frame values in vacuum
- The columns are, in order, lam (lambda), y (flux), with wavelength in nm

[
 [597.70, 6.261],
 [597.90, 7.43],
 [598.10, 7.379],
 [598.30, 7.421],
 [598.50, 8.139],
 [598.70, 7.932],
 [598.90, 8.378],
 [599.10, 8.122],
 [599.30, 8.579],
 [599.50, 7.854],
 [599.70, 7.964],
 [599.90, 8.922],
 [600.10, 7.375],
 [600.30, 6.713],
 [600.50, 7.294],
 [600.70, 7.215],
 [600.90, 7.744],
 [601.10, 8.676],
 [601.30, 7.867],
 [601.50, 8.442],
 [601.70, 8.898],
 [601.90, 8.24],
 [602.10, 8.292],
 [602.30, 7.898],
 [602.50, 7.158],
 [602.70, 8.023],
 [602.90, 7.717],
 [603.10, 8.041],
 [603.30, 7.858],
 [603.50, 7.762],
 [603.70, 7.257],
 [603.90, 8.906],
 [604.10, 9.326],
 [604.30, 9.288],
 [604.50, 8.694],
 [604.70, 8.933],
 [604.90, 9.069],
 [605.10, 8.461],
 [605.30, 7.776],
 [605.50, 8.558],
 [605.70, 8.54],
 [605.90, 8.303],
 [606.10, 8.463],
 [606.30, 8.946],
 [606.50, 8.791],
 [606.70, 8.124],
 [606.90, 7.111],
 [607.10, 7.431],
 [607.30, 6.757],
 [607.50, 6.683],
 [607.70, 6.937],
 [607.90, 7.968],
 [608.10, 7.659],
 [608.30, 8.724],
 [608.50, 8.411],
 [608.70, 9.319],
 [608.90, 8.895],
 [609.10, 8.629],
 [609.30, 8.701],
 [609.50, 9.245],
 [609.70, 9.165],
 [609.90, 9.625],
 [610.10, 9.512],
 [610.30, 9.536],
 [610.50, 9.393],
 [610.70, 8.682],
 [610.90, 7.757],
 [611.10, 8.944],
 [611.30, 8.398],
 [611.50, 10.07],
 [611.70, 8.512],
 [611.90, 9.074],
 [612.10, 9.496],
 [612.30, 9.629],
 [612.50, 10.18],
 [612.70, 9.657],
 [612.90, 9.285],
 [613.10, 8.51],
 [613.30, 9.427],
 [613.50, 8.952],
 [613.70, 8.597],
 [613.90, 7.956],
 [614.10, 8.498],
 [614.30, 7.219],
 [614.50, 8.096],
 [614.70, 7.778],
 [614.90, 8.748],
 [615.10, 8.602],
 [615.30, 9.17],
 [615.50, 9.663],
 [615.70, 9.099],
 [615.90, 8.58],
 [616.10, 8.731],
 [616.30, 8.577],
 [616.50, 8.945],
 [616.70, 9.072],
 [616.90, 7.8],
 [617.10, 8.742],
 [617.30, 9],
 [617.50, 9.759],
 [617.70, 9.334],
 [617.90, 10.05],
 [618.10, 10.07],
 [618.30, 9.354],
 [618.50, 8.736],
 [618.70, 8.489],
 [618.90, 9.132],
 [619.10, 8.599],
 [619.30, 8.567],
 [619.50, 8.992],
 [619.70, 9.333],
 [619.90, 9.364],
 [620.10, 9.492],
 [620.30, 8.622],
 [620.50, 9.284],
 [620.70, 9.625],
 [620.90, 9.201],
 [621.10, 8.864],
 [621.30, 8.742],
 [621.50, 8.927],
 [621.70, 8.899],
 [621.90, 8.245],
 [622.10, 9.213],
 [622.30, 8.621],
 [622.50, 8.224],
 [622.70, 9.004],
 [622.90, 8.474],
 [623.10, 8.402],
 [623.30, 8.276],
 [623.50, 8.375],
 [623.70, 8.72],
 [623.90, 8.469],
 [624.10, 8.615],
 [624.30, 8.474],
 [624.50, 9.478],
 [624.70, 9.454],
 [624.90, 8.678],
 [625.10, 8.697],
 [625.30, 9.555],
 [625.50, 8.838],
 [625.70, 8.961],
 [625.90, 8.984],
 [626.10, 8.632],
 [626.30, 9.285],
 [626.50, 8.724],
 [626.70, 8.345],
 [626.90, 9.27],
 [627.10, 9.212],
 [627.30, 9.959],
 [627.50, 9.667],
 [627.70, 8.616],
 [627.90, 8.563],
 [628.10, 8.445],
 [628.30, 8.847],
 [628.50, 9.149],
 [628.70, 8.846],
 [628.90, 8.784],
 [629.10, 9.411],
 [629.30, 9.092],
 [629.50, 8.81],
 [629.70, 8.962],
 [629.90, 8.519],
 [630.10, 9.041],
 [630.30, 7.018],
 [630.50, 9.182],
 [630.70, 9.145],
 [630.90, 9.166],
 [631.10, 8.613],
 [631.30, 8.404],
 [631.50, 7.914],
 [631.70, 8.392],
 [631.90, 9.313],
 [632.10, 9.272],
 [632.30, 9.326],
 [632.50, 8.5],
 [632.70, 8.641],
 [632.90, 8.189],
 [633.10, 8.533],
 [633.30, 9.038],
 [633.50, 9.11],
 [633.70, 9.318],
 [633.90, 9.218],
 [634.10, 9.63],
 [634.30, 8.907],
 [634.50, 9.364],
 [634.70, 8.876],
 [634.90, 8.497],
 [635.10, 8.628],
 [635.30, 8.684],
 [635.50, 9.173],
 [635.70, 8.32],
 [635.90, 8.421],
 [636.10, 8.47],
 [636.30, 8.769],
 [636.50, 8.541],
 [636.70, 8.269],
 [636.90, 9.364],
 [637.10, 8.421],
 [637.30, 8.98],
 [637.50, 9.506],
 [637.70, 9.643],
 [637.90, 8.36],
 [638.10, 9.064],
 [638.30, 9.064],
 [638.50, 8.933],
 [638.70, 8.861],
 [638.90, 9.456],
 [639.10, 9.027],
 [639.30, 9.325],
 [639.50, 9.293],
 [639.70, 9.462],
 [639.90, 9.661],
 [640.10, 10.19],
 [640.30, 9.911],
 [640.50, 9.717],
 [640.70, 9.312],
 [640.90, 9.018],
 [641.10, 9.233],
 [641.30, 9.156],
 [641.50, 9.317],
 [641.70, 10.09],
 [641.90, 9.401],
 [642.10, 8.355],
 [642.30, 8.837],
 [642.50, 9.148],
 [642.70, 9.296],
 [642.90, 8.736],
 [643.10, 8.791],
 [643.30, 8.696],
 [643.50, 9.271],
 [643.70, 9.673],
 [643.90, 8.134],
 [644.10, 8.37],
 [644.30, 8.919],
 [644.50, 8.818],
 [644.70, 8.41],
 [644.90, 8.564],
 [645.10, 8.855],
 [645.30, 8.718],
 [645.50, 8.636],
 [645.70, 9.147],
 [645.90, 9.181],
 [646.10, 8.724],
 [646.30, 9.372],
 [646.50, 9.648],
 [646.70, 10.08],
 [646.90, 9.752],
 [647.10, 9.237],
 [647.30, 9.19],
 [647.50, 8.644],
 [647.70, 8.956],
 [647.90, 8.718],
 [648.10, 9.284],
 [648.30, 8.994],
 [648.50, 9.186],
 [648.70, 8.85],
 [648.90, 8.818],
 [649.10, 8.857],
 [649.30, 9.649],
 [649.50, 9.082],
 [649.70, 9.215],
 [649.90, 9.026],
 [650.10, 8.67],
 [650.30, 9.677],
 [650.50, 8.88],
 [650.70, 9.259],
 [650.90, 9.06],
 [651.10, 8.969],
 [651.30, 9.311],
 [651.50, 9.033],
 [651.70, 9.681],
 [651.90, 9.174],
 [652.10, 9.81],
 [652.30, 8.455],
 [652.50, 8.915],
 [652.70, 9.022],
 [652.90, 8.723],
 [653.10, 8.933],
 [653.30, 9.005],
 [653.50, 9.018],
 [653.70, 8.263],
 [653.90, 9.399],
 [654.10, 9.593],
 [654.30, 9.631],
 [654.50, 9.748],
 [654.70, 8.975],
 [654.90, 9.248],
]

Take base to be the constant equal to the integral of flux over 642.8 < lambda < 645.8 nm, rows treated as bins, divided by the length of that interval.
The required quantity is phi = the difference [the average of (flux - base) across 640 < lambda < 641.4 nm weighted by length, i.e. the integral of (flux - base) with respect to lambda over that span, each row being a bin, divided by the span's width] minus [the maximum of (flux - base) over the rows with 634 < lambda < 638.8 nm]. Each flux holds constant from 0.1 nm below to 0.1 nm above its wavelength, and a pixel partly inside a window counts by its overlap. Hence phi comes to -0.1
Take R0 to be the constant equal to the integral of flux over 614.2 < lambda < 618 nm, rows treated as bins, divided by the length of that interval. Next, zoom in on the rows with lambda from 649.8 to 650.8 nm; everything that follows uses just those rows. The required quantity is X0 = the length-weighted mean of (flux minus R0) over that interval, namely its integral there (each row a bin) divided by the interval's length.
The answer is 0.31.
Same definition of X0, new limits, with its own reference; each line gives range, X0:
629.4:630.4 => -0.32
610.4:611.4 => -0.15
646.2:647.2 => 0.83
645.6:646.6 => 0.43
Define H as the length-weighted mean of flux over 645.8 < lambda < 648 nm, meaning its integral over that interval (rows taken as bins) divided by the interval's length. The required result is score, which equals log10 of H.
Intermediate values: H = 9.2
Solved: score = 0.965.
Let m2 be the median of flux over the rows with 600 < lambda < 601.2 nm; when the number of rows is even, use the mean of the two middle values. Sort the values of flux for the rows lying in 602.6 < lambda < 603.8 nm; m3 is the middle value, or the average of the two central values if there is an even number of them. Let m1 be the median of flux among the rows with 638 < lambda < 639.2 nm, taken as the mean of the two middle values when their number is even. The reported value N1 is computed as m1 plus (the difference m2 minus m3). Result 8.6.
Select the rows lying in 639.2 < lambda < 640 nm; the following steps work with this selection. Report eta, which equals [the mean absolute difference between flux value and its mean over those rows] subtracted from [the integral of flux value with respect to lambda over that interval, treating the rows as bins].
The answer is 7.4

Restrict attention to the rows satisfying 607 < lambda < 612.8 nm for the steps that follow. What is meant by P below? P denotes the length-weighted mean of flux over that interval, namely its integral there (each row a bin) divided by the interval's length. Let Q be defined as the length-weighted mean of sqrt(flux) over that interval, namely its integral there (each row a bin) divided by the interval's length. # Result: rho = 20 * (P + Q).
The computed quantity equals 233.5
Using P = 8.72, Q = 2.95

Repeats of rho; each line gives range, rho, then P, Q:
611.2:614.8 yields 236.5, 8.85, 2.97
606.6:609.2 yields 214.0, 7.90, 2.81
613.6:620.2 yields 236.5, 8.85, 2.97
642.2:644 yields 238.9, 8.95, 2.99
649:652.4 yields 243.8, 9.17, 3.03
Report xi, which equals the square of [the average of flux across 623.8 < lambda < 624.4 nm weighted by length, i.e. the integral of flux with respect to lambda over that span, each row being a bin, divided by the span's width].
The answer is 72.6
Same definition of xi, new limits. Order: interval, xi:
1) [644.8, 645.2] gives 75.9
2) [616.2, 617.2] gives 74.4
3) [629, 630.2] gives 80.5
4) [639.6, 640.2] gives 95.5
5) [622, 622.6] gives 75.4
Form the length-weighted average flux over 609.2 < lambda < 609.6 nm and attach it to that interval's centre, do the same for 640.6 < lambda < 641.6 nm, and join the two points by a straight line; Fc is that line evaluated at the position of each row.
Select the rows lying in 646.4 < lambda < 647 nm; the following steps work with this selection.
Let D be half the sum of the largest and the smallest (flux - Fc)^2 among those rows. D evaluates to 0.43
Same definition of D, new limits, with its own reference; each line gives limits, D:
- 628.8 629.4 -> 0.06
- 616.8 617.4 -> 0.75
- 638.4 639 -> 0.09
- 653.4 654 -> 0.54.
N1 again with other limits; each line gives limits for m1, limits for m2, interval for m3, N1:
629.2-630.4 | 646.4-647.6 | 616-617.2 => 9.6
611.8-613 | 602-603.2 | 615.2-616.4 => 8.6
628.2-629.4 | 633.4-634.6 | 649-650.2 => 9.2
